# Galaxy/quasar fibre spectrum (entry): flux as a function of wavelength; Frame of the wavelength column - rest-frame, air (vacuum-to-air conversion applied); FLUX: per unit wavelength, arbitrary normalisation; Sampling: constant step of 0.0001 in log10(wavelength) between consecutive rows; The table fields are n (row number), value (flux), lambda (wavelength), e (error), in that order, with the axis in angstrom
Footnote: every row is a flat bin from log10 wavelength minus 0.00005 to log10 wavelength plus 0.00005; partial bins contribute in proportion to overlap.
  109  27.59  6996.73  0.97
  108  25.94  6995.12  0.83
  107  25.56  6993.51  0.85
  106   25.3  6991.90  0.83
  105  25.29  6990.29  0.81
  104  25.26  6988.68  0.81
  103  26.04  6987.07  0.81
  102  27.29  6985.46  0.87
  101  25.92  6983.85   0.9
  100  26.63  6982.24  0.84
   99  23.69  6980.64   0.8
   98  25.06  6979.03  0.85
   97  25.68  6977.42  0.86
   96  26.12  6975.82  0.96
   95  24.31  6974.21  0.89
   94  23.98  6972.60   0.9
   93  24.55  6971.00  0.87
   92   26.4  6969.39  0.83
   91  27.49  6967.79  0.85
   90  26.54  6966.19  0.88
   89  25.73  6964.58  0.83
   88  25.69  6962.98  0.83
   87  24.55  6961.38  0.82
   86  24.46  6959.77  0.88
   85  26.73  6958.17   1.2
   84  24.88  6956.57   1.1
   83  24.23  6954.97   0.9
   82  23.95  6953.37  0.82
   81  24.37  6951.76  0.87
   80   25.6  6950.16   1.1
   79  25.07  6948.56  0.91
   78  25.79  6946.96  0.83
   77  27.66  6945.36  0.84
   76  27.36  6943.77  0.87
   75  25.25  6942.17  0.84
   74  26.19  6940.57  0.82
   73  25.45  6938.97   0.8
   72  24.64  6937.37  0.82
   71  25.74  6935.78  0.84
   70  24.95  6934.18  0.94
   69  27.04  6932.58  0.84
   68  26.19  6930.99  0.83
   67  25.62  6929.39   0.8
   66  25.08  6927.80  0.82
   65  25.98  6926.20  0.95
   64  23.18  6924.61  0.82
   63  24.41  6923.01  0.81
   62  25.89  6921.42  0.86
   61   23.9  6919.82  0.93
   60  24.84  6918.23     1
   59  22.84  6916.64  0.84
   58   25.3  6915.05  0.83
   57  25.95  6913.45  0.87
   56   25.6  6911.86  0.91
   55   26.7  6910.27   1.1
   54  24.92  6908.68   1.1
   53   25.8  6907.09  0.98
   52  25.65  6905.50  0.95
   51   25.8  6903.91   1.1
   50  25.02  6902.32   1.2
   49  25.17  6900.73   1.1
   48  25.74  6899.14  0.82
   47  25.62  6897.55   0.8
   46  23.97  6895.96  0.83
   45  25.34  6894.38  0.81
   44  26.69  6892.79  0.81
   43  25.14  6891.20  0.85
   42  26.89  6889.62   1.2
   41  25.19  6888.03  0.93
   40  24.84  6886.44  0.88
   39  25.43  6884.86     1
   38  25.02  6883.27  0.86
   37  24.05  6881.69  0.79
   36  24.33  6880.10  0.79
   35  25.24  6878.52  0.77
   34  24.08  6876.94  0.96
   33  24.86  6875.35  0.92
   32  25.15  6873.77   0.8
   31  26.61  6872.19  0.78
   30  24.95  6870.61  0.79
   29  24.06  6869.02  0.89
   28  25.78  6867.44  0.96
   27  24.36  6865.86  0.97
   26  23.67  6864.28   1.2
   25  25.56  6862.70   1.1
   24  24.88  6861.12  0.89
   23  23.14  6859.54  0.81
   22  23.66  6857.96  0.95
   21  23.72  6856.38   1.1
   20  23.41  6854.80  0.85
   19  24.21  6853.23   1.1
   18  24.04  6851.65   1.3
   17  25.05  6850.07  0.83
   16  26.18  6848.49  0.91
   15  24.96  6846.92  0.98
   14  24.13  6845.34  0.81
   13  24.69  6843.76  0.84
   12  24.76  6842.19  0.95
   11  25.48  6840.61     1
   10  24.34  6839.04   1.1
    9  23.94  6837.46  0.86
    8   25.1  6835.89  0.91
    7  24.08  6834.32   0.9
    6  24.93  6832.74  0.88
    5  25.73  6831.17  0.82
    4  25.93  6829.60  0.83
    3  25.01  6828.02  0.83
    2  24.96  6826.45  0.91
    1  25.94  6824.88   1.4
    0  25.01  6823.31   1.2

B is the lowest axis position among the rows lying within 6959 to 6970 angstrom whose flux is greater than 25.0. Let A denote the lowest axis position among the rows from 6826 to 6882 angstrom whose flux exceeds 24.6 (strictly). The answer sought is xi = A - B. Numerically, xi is -136.5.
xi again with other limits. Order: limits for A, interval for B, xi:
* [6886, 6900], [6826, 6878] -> 58.4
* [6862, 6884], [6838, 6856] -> 22.1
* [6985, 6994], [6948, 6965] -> 36.9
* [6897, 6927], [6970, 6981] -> -78.3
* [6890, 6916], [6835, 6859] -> 55.3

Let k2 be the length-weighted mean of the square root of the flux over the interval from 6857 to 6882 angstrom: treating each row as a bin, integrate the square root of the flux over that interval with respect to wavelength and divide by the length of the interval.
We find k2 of 4.96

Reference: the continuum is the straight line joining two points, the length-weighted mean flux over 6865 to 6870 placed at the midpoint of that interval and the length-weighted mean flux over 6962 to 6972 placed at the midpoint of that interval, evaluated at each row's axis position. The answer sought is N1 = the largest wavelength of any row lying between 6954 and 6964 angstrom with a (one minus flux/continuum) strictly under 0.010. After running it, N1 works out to 6958.17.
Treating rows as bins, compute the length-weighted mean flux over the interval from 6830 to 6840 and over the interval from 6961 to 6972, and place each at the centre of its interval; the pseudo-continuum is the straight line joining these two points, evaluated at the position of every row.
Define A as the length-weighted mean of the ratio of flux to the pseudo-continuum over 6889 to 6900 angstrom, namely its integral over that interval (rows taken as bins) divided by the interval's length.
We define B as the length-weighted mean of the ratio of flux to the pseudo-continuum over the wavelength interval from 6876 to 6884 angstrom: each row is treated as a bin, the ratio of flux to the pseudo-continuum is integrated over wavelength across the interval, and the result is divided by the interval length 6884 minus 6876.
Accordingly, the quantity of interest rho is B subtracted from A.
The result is 0.037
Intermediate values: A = 1.01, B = 0.98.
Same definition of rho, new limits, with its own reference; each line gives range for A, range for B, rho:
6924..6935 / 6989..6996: 0.018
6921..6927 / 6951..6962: 0.014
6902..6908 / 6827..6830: -0.015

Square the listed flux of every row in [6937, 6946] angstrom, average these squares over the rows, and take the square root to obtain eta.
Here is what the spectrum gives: 26.1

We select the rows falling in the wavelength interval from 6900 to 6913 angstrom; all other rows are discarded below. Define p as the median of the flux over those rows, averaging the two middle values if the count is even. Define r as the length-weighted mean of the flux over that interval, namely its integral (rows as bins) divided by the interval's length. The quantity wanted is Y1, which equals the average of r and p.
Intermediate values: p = 25.6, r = 25.6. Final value 25.6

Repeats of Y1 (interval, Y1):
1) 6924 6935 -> 25.5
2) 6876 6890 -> 25.0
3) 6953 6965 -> 24.9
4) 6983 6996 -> 25.8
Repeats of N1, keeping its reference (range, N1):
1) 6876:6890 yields 6889.62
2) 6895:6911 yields 6910.27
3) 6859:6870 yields 6867.44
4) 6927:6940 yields 6938.97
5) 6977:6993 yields 6987.07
